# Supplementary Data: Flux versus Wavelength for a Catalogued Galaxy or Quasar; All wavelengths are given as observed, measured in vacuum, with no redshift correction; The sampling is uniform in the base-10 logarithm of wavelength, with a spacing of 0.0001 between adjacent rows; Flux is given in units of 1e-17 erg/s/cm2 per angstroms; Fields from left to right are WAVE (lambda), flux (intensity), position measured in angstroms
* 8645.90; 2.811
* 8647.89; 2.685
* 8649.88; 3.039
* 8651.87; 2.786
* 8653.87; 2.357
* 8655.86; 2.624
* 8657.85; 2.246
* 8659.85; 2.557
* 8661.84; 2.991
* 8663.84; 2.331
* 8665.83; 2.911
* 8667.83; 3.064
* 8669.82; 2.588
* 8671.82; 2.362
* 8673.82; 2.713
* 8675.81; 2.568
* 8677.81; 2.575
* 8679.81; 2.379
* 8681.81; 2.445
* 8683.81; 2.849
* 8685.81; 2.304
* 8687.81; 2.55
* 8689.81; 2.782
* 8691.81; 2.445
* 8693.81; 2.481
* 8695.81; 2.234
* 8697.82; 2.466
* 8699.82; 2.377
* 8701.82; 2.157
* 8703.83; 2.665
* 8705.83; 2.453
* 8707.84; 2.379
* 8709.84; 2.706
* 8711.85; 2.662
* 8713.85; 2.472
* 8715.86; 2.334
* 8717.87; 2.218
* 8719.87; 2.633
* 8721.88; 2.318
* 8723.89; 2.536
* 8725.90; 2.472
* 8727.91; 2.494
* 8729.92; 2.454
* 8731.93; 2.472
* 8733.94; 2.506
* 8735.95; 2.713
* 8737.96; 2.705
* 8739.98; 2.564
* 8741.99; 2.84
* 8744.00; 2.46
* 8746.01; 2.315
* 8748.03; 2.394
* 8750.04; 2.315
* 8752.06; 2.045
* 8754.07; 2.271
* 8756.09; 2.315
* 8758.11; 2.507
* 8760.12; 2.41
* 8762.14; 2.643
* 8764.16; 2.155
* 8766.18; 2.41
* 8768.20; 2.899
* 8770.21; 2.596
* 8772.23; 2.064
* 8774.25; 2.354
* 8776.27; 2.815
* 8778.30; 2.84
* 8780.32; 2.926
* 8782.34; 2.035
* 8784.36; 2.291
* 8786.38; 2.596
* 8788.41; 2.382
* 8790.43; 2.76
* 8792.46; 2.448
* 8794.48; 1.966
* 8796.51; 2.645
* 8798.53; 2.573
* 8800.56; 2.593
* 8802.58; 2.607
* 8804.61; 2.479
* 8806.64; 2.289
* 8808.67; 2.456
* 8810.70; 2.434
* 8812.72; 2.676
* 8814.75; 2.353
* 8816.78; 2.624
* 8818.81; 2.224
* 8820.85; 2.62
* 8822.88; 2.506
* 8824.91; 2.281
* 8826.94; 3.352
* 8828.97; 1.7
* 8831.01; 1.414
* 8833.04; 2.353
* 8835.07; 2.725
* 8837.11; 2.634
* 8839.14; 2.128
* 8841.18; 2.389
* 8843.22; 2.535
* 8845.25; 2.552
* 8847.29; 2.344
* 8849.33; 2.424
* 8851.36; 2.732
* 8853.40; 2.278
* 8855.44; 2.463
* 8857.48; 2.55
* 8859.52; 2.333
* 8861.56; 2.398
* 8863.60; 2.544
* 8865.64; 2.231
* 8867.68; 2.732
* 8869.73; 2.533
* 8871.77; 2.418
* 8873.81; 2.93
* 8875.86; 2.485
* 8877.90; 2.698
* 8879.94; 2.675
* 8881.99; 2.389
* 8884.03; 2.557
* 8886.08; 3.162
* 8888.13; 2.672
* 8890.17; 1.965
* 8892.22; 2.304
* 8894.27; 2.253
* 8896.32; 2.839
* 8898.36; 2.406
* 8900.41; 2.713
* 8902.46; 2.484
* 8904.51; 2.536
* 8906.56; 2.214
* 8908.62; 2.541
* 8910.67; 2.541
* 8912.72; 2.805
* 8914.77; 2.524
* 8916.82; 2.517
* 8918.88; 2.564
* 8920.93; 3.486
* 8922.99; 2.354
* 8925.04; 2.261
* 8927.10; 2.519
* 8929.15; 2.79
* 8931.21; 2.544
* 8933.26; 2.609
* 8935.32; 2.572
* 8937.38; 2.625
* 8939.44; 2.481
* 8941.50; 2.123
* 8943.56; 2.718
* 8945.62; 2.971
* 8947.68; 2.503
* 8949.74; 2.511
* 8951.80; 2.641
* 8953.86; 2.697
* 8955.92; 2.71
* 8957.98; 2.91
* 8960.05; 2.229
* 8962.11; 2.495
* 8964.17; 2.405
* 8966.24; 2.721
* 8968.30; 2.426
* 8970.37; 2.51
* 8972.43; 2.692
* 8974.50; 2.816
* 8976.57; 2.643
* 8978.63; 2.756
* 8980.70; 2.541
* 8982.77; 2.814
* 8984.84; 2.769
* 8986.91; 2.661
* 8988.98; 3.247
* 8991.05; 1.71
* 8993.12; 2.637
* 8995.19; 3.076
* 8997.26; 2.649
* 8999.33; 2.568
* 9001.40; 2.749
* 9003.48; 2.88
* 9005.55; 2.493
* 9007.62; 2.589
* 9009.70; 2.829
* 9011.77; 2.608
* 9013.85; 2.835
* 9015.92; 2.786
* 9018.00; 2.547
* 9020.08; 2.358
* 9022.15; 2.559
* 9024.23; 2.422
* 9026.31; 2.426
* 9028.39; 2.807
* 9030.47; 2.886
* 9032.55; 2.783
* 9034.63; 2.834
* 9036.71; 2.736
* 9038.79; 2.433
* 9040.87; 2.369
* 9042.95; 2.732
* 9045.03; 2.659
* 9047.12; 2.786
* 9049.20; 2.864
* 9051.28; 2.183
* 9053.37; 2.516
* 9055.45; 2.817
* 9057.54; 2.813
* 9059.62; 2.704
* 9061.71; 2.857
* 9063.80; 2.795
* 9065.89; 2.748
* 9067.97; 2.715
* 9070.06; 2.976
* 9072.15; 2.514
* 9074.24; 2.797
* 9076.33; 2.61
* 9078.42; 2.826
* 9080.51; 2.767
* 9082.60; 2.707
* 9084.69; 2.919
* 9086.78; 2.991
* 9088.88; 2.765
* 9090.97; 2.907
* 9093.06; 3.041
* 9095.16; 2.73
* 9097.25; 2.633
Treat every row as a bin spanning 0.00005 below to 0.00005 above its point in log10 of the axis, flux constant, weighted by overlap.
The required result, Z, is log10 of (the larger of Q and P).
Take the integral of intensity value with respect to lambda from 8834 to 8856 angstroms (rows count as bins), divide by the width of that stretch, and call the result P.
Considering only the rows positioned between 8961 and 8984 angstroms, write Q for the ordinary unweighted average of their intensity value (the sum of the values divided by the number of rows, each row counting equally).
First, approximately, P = 2.47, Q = 2.62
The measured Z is 0.418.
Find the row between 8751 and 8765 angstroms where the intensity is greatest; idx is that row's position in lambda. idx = 8762.14 angstroms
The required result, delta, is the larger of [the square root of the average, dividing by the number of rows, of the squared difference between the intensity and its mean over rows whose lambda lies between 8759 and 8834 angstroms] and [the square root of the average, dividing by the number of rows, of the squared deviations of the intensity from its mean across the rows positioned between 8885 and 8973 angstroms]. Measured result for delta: 0.34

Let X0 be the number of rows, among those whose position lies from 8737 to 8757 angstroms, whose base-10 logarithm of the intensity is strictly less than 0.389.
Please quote 6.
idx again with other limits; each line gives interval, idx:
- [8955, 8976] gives 8957.98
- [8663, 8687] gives 8667.83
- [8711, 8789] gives 8780.32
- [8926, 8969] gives 8945.62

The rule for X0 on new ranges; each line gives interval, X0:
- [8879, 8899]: 5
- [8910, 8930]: 2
